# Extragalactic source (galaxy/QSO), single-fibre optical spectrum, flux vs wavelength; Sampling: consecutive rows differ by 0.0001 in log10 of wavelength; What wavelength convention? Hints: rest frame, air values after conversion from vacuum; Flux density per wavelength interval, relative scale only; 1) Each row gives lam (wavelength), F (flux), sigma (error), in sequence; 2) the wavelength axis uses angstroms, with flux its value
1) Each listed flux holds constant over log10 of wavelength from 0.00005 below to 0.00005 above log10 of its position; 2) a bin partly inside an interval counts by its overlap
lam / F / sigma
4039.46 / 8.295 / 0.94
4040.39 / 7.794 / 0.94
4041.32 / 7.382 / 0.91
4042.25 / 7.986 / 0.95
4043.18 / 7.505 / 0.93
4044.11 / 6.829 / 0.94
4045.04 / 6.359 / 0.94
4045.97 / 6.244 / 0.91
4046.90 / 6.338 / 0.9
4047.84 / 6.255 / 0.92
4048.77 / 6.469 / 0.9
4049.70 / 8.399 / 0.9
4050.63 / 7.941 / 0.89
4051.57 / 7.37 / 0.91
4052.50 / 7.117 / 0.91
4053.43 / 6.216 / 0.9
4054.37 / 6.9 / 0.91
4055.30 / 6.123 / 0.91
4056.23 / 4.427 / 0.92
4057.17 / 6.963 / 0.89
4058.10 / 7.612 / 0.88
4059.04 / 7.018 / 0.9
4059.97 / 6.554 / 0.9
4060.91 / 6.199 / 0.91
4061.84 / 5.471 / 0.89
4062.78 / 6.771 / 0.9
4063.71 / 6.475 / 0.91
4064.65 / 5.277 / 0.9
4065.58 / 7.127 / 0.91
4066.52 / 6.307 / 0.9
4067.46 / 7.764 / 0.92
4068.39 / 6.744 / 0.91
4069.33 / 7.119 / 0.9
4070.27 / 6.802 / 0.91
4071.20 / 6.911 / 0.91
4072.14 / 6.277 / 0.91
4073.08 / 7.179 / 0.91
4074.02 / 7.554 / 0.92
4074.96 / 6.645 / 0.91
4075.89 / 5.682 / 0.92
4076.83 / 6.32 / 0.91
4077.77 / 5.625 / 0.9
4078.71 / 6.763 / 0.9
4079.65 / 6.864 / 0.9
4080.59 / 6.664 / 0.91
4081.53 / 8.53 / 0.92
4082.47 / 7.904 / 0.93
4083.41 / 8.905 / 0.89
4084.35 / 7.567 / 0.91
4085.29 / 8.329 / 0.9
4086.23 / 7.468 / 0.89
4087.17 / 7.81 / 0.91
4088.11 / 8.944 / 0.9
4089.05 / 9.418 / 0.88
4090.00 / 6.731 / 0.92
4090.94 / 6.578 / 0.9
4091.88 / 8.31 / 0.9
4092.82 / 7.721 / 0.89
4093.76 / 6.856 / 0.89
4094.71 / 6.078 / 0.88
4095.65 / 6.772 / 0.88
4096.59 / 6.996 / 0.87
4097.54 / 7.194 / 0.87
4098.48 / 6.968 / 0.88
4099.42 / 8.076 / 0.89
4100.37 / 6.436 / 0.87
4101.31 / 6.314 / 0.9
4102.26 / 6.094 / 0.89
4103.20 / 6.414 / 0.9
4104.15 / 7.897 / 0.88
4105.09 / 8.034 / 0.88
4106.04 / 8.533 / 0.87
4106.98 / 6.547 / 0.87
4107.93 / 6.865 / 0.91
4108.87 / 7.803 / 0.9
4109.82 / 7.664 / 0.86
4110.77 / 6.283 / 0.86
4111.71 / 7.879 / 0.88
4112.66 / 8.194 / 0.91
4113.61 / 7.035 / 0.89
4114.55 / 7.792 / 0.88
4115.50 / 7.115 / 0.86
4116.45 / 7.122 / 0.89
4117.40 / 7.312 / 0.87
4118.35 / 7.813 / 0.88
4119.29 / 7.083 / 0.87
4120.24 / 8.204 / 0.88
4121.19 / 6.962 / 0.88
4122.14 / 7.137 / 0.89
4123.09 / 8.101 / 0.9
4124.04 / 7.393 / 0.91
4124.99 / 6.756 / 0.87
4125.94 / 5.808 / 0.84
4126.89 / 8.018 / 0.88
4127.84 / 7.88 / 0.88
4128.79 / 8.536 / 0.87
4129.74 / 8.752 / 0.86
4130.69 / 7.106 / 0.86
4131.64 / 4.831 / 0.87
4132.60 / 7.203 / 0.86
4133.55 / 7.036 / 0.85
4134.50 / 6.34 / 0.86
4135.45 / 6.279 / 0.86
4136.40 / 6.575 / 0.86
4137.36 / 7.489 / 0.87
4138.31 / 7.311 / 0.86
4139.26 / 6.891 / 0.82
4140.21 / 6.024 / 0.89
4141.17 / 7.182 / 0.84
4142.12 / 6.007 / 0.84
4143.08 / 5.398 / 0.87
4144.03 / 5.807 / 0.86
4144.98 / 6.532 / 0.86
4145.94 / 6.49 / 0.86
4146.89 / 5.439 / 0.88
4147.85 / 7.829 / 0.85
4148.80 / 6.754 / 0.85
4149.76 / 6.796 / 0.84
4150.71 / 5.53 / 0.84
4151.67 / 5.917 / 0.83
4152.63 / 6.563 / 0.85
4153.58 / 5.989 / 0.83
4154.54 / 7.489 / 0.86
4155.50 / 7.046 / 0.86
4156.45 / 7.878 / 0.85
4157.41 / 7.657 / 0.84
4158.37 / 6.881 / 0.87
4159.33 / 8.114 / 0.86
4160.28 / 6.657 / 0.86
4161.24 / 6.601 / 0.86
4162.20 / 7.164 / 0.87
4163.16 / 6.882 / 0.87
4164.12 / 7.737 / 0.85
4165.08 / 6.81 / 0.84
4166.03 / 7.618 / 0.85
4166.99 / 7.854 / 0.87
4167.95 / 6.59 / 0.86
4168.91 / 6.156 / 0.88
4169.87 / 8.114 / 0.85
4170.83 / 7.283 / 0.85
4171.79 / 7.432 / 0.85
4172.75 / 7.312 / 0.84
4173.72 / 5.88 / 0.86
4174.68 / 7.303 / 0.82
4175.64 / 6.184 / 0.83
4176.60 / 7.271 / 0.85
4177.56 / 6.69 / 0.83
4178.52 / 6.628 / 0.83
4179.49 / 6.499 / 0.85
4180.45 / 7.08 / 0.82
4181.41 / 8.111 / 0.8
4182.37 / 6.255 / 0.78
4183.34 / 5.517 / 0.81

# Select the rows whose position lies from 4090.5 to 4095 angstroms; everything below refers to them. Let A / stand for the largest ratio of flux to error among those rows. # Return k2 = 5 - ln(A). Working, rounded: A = 9.2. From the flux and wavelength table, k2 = 2.78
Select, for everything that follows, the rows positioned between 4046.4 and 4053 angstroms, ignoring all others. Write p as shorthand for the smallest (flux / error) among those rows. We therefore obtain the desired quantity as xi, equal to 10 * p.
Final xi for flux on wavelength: 68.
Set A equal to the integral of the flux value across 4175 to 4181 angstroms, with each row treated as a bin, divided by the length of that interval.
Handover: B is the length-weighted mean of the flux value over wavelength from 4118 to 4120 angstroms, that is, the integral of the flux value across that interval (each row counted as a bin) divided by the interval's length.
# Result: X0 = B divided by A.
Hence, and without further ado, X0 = 1.12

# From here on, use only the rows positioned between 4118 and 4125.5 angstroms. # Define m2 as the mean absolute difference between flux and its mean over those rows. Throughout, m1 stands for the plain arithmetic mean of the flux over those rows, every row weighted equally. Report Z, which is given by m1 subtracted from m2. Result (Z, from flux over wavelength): -7.0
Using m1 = 7.4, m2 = 0.46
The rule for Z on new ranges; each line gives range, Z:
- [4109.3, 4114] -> -6.8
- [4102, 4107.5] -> -6.4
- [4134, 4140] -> -6.4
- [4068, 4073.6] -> -6.6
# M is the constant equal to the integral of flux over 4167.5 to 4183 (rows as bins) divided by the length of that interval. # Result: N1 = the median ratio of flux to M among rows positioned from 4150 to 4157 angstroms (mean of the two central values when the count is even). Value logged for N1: 0.95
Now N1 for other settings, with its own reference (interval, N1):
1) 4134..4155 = 0.94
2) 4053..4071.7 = 0.98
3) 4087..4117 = 1.03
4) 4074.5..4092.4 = 1.08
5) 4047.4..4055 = 1.01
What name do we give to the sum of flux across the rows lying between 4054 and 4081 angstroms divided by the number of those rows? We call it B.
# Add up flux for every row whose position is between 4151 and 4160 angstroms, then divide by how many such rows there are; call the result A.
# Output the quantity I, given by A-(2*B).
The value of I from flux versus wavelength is -6.1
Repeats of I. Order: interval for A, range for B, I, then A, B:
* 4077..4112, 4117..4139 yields -7.1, 7.35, 7.2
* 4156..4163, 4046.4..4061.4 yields -6.2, 7.28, 6.7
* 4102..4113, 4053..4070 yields -5.7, 7.35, 6.5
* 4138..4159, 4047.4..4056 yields -7.3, 6.61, 7.0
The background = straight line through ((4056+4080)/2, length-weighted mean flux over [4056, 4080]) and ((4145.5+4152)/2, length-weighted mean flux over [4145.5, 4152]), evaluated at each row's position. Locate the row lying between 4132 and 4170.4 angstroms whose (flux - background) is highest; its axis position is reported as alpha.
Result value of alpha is 4169.87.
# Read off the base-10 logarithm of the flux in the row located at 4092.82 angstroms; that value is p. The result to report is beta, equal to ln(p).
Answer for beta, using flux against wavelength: -0.12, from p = 0.888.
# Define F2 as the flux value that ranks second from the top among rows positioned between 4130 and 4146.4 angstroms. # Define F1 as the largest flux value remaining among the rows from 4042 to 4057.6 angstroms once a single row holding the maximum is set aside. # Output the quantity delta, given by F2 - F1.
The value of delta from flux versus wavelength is -0.7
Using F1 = 7.986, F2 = 7.311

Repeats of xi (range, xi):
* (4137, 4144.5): 62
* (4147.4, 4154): 66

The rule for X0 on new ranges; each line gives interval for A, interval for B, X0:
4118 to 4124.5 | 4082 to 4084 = 1.11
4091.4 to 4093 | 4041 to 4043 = 0.95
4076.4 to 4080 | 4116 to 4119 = 1.16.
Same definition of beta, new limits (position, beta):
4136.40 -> -0.20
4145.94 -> -0.21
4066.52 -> -0.22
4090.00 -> -0.19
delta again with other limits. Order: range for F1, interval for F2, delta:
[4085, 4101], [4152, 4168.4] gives -1.1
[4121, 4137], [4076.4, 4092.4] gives 0.4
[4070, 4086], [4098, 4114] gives -0.3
